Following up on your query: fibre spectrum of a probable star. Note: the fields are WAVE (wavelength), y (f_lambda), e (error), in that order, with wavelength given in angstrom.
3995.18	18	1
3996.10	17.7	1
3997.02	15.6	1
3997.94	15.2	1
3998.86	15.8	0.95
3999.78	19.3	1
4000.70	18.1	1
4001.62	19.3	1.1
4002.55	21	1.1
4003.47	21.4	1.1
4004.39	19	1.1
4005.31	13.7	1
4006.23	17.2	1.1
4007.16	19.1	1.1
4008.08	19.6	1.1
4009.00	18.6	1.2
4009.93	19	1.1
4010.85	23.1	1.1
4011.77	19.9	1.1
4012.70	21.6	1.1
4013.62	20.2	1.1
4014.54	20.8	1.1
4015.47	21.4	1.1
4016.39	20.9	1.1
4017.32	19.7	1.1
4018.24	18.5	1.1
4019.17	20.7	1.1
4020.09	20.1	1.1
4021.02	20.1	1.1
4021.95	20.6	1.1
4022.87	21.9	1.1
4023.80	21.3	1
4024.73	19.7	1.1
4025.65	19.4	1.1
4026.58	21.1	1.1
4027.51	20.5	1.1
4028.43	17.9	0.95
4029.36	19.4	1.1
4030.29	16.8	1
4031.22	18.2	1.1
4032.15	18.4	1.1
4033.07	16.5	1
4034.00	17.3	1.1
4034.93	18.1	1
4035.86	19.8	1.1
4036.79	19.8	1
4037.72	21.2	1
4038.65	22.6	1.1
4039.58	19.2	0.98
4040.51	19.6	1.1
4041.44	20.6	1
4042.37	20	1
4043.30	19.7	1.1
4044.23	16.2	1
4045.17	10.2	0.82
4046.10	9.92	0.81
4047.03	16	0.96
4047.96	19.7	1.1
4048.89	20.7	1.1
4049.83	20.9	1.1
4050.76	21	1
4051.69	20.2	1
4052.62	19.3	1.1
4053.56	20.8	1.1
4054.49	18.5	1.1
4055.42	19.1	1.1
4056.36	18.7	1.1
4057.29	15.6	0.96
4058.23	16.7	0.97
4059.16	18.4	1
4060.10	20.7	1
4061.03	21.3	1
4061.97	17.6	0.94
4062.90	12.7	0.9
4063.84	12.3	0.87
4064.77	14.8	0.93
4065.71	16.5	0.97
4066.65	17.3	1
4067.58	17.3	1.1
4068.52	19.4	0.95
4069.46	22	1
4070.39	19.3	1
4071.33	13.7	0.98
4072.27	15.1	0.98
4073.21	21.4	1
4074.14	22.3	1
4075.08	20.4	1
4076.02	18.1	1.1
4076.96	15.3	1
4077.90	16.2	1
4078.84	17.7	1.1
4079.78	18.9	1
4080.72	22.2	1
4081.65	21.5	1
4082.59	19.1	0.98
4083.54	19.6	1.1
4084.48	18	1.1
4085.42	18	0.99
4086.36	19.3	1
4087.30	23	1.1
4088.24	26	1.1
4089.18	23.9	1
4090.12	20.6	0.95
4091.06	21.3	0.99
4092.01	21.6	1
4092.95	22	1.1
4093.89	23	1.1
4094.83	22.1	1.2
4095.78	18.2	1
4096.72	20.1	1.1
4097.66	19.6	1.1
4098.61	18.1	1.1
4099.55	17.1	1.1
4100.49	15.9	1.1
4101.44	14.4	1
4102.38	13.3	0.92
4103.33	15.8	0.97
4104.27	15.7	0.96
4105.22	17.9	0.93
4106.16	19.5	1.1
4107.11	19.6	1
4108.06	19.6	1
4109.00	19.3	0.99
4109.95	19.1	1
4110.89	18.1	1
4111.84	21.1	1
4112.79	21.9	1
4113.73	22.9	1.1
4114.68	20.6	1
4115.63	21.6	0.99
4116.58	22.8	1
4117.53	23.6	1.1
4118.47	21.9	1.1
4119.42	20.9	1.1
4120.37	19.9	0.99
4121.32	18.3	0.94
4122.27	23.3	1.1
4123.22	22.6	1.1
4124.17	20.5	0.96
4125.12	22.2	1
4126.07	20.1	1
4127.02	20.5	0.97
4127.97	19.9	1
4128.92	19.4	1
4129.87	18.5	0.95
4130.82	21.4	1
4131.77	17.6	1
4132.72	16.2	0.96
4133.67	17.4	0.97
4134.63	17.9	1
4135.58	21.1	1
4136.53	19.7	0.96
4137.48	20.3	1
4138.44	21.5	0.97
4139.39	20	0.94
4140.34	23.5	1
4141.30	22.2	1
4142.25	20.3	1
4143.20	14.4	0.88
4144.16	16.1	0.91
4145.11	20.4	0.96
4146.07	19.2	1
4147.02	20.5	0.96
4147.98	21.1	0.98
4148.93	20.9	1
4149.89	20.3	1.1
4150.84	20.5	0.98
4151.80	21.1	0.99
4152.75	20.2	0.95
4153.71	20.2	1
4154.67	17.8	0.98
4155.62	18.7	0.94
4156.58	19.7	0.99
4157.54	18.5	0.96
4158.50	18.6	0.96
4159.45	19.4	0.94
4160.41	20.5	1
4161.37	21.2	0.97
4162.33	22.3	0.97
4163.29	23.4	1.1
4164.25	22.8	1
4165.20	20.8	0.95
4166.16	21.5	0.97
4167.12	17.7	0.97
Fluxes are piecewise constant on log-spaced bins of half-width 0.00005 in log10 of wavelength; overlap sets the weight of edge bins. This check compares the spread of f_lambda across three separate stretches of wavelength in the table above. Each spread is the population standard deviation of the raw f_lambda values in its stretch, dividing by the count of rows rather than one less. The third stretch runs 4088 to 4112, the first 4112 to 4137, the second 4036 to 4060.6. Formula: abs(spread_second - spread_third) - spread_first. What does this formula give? -1.8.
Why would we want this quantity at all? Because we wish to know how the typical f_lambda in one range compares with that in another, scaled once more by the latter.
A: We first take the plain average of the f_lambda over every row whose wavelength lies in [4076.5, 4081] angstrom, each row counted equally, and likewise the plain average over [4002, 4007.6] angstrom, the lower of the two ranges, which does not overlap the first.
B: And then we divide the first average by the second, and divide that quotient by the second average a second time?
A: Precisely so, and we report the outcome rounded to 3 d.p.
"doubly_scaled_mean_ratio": 0.052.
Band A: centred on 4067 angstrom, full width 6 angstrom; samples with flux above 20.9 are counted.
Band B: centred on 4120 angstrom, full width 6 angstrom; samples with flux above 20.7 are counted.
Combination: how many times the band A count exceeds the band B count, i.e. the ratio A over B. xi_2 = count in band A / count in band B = 0.25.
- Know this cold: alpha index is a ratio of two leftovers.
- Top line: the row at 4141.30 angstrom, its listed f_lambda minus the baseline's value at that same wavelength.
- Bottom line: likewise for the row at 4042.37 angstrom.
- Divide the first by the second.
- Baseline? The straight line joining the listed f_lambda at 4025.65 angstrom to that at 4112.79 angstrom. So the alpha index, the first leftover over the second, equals -4.3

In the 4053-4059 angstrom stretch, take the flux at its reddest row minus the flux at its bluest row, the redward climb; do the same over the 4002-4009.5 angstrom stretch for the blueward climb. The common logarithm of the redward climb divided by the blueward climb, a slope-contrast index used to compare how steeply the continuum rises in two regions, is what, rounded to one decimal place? 0.2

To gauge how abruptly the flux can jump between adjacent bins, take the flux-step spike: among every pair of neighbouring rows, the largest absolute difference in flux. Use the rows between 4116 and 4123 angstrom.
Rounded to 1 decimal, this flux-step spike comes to 5.0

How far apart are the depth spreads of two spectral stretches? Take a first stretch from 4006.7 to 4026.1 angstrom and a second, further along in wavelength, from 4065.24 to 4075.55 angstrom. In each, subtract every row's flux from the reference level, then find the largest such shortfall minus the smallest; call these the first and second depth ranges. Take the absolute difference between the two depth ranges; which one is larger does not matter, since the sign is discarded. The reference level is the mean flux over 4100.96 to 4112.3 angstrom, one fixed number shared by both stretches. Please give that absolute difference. 4.0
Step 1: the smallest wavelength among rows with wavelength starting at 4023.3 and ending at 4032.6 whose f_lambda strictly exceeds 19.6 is 4023.80 angstrom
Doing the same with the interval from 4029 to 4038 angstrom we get 4035.86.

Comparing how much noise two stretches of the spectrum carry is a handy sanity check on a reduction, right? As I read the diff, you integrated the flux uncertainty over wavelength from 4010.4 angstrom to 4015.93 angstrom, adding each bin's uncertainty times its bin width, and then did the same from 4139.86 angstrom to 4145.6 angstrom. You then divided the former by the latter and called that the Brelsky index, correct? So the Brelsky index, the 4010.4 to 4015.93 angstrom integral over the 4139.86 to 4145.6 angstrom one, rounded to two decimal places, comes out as 1.11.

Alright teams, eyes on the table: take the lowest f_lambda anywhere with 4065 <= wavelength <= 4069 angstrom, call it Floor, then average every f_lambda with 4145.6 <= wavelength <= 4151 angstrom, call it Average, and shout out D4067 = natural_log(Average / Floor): 0.21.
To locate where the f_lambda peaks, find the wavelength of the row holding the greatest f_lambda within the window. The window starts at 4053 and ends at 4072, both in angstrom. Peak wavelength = 4069.46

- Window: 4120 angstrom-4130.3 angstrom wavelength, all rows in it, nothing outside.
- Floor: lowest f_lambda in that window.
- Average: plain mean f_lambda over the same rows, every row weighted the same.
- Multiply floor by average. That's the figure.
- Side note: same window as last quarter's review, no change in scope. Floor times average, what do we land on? 375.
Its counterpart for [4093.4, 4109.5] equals 242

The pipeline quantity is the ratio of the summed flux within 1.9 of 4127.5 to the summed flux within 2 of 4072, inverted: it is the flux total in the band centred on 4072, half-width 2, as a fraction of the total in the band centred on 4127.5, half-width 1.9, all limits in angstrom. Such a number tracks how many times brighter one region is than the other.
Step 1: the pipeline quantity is 0.87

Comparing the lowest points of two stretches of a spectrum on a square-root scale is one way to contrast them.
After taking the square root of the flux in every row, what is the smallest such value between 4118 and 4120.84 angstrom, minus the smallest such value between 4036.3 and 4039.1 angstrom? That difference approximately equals 0.01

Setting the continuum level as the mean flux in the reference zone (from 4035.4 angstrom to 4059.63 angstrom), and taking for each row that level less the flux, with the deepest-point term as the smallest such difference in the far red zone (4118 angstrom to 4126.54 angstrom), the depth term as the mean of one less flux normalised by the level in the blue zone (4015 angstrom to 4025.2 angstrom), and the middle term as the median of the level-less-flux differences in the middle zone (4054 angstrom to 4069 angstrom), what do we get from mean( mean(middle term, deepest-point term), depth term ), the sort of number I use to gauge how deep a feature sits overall -0.92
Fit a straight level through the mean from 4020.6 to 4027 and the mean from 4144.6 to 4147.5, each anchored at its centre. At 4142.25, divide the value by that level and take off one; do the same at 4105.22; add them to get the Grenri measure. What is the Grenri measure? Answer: -0.10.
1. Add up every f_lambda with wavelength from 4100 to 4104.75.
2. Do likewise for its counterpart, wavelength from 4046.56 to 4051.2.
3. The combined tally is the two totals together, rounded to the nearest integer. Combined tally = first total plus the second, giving 173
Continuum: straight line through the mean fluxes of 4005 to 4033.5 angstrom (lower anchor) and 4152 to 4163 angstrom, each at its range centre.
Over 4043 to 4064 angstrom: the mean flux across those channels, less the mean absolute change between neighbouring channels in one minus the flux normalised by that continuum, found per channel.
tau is 17.6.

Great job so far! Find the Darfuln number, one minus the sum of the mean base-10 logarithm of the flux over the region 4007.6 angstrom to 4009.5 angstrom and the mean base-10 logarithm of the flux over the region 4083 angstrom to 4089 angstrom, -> -1.59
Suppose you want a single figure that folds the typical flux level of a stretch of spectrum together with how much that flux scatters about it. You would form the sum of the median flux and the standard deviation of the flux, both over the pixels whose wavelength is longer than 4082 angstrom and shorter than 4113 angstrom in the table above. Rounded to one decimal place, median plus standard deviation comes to 22.2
